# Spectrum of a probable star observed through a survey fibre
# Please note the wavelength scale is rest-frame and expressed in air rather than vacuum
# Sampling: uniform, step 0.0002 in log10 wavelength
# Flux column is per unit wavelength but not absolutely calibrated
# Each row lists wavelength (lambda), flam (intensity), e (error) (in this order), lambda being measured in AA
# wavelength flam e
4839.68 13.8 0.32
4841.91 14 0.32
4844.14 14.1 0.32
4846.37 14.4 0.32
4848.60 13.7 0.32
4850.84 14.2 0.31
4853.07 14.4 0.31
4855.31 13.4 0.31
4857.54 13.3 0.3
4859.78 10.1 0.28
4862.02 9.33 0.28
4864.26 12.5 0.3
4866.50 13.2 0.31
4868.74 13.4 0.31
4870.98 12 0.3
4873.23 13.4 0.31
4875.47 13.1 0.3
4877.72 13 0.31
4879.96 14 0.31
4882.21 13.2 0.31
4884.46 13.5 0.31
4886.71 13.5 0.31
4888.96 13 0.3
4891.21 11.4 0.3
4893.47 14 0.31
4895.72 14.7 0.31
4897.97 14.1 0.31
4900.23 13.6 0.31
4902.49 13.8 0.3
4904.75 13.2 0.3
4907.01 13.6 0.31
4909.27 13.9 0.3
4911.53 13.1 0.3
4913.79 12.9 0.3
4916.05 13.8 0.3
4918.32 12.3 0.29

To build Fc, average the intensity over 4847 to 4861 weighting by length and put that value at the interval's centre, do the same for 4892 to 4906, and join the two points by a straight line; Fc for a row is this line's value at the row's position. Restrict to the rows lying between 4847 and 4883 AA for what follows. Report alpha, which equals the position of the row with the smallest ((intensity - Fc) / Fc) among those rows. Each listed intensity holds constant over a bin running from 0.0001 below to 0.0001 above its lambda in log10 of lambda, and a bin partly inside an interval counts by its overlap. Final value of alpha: 4862.02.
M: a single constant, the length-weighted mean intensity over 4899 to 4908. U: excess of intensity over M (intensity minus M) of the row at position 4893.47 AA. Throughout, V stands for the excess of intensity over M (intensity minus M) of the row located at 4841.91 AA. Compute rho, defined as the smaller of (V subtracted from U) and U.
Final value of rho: 0.0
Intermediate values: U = 0.46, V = 0.5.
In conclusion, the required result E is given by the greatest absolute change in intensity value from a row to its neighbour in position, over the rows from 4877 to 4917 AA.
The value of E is 2.60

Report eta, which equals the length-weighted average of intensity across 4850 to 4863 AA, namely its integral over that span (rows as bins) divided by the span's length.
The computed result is 12.5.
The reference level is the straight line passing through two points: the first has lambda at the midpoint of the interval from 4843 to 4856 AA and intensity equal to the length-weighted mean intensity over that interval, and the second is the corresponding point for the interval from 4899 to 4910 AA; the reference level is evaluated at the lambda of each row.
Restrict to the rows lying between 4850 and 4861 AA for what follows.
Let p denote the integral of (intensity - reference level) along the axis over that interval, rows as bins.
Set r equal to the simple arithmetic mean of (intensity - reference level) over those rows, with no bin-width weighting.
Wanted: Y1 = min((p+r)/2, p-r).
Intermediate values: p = -11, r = -0.9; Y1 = -10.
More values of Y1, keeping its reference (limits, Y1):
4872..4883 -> -5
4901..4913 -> -1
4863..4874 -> -11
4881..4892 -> -8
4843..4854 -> 1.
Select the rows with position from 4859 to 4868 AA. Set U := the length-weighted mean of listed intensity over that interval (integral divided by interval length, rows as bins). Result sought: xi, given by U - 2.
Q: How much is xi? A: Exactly 9.4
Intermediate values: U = 11.4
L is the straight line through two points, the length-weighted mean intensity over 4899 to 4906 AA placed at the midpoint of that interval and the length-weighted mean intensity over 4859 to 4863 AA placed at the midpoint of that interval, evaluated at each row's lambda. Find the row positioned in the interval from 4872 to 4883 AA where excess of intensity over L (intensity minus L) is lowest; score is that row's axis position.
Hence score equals 4882.21 AA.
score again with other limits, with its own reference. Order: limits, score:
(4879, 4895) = 4891.21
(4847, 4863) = 4862.02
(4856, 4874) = 4862.02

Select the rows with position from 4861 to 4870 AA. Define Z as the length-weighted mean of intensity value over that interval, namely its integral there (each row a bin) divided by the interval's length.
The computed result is 12.1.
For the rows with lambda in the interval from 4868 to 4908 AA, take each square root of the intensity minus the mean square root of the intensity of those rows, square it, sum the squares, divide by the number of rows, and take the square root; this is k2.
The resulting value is 0.10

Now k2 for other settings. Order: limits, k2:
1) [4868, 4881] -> 0.08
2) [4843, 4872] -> 0.22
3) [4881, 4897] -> 0.13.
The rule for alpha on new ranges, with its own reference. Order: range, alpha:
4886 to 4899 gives 4891.21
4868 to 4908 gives 4891.21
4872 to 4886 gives 4877.72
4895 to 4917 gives 4913.79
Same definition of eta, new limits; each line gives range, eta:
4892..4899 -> 14.1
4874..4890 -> 13.3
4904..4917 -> 13.4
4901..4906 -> 13.5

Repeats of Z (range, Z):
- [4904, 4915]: 13.4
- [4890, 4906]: 13.5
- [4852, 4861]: 12.7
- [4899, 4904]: 13.6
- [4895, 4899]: 14.4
